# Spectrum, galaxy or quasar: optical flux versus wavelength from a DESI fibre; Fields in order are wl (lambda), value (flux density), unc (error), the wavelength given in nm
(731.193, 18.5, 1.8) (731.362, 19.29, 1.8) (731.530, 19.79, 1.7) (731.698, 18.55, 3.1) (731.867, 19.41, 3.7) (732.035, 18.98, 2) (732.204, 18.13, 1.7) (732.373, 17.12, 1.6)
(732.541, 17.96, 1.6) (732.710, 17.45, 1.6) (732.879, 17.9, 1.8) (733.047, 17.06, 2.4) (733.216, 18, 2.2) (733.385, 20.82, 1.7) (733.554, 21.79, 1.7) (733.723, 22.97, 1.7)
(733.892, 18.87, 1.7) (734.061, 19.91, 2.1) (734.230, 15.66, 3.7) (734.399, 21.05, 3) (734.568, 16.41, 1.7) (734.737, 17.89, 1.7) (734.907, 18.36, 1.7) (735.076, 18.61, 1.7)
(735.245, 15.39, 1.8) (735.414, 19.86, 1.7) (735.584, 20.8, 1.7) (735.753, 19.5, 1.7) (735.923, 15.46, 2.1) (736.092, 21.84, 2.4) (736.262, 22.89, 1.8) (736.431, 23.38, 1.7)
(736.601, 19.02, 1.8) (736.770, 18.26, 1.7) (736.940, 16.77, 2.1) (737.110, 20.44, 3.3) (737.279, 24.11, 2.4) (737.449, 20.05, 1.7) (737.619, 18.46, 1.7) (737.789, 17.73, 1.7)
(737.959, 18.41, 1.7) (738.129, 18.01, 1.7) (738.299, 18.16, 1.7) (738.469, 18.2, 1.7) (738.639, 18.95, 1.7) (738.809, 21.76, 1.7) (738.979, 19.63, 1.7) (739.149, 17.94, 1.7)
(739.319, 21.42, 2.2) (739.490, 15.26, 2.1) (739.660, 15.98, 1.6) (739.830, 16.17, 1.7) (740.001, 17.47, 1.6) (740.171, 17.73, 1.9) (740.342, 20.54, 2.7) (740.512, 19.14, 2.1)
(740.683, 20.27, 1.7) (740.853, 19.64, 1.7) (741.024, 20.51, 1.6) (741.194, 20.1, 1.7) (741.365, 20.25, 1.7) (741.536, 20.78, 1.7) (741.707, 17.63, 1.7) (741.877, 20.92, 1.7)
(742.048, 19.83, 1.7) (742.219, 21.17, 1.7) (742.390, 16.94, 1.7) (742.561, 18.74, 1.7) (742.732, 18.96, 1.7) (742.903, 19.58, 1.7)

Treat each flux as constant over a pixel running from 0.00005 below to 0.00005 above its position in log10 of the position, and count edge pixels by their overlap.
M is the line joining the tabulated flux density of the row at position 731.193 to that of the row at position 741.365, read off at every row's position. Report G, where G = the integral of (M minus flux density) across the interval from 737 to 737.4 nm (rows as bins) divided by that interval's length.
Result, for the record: -2.2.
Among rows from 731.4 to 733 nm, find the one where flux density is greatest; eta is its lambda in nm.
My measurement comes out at 731.530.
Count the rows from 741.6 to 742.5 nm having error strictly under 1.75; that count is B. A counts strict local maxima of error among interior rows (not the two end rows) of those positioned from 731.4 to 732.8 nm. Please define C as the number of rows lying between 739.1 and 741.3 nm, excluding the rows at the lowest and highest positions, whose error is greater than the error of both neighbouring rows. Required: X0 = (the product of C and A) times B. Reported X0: 15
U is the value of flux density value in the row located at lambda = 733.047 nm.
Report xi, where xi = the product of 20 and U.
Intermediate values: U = 17.06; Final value 341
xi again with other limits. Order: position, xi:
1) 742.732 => 379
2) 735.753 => 390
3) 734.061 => 398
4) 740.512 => 383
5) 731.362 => 386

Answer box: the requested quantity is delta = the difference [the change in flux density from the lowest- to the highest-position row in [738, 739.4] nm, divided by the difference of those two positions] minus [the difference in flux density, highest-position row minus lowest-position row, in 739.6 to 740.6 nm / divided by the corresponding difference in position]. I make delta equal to -0.8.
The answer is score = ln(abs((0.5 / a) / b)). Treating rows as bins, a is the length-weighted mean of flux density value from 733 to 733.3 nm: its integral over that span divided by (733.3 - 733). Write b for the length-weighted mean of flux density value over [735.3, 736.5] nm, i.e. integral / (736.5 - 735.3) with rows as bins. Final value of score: -6.57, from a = 17.6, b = 20.4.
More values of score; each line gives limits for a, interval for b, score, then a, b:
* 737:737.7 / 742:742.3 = -6.74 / 20.6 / 20.6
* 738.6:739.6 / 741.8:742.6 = -6.61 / 19.1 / 19.5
